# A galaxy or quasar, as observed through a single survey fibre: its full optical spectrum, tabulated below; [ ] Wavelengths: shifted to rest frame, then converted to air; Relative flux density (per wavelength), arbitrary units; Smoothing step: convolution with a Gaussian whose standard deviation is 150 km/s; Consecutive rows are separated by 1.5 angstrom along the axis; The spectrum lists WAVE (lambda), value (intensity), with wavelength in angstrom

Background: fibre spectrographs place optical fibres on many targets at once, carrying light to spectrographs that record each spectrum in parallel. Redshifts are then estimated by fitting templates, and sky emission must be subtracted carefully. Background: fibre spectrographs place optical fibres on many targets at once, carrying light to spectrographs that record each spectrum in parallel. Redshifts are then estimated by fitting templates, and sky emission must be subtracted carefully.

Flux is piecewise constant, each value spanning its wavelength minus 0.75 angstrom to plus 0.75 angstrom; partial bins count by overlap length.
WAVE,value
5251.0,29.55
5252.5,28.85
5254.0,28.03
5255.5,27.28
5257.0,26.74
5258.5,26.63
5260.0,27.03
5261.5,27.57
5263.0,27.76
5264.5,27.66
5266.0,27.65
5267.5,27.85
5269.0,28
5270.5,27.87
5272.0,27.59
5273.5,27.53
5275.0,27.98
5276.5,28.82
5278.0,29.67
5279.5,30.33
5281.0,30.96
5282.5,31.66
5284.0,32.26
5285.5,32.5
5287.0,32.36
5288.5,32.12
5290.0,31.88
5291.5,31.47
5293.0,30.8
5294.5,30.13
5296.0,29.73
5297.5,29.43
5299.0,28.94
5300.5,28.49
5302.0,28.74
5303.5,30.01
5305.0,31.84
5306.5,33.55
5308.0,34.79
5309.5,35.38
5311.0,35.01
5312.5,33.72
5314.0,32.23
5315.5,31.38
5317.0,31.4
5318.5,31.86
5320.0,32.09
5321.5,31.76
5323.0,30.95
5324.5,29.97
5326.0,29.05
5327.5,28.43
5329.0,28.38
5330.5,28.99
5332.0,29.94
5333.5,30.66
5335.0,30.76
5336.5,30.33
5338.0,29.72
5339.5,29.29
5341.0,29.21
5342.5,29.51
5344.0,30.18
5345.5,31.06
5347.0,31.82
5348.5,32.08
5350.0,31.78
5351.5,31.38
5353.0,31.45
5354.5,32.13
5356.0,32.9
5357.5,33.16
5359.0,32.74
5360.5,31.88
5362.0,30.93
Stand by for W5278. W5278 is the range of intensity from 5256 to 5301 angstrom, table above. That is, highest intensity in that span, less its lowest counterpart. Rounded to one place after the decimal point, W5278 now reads 5.9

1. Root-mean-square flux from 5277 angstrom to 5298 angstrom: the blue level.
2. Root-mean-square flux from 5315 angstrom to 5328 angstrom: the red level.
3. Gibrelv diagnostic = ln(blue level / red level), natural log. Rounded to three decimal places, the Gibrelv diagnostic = 0.010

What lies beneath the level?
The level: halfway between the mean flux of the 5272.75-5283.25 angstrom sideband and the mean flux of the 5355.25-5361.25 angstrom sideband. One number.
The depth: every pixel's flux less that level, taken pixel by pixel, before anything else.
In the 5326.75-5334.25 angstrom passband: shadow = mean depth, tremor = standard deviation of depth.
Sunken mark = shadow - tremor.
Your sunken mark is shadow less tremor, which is -3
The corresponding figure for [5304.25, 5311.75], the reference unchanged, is 2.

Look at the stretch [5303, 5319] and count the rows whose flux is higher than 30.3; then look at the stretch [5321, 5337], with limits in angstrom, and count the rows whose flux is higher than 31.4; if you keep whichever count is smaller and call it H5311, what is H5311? 1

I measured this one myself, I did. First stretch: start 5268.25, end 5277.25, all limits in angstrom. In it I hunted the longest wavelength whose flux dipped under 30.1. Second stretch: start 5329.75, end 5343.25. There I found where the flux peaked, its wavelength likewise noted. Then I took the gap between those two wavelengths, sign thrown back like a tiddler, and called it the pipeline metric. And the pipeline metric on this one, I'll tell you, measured 58.5 angstrom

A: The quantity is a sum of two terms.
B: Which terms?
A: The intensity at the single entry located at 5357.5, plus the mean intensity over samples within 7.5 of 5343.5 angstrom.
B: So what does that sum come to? 63.7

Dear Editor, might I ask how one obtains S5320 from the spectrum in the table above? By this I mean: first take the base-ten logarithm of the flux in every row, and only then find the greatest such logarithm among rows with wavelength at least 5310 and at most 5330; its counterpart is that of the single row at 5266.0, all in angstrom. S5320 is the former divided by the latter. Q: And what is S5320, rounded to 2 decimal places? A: 1.07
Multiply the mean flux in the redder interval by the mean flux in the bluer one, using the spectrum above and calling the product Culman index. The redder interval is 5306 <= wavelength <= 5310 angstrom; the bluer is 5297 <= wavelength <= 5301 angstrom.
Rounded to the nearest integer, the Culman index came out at 1001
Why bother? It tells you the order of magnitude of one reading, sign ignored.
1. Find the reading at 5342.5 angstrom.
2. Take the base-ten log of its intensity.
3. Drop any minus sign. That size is 1.47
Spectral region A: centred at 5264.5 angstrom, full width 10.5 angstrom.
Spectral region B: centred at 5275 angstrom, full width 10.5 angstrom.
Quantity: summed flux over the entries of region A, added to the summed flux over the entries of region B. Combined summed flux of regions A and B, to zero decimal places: 393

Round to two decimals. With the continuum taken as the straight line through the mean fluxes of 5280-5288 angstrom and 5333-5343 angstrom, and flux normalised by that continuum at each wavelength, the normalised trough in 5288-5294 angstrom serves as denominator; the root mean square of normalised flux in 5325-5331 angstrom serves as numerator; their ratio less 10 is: -9.03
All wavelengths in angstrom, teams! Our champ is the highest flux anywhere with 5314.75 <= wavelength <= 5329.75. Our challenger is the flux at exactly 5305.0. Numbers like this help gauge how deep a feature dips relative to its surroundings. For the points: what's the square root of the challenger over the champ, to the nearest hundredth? 1.00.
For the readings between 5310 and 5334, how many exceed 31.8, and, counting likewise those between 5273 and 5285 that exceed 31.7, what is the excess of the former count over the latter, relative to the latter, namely 4.0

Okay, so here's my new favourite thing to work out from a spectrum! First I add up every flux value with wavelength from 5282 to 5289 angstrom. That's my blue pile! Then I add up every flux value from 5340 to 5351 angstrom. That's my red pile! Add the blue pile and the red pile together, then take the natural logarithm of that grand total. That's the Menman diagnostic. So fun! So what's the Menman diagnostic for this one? 5.9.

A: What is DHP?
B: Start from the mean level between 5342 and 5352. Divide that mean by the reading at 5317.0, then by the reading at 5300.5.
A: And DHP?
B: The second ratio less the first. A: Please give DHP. 0.101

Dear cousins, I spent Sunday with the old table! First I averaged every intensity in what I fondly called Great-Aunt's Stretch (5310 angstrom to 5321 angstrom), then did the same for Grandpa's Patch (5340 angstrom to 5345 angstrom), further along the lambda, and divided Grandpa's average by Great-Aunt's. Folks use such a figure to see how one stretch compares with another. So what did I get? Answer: 0.91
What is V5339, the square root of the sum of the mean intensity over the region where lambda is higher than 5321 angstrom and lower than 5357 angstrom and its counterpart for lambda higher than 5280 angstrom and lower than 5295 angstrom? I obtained 7.88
